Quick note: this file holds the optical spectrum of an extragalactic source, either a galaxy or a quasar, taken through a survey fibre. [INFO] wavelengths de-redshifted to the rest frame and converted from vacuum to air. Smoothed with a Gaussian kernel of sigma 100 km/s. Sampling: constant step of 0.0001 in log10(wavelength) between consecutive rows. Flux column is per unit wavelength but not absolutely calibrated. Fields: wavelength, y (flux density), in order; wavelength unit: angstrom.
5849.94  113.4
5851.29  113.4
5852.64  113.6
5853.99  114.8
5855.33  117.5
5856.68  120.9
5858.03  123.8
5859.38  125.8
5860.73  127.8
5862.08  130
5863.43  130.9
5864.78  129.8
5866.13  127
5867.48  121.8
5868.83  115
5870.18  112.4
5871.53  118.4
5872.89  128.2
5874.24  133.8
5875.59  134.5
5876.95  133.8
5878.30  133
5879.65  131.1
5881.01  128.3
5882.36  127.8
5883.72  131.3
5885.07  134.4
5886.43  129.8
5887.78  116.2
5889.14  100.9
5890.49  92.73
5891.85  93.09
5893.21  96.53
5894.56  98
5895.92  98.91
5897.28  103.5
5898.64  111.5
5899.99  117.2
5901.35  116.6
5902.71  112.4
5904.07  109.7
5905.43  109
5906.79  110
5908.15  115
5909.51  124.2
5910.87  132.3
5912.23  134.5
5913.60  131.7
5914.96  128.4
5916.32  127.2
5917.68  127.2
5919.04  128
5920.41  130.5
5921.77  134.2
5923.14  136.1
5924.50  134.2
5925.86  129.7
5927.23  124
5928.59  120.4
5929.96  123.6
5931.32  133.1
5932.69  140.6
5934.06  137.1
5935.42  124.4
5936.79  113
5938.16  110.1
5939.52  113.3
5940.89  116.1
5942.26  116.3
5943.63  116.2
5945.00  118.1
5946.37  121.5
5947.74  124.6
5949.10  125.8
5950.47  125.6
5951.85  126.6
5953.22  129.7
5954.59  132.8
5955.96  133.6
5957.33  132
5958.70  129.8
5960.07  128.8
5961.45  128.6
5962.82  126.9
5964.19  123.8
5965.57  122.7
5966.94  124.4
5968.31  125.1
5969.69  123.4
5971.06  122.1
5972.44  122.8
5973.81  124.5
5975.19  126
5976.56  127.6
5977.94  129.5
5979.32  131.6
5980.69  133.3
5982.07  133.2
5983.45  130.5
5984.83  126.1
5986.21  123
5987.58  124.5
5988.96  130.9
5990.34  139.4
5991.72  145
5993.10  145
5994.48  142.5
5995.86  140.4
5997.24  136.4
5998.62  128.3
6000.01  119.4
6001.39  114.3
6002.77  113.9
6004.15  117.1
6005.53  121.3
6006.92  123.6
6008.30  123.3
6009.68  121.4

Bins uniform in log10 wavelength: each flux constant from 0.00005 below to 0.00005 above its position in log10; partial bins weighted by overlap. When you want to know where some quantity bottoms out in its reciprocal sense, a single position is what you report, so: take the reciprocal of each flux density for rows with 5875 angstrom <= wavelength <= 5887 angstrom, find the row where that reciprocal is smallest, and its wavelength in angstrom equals 5875.59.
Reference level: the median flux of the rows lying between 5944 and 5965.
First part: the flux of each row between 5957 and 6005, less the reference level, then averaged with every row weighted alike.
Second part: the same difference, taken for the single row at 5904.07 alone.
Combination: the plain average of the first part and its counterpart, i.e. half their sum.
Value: -7.9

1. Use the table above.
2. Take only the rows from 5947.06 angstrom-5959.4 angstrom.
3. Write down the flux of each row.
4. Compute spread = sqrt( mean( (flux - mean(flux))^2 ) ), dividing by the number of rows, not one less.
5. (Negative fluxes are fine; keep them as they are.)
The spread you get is 3.2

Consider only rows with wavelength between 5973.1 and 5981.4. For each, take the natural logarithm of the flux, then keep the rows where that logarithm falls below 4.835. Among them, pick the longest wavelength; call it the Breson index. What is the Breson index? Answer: 5973.81 angstrom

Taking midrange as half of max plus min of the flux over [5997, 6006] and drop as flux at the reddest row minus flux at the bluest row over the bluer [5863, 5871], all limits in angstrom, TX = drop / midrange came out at -0.15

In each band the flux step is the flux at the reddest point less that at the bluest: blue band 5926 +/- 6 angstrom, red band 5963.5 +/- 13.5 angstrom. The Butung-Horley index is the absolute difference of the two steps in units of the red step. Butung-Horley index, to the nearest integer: 0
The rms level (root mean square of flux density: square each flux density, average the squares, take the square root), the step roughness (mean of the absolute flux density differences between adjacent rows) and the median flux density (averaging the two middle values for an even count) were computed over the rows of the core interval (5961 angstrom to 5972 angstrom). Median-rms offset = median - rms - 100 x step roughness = -162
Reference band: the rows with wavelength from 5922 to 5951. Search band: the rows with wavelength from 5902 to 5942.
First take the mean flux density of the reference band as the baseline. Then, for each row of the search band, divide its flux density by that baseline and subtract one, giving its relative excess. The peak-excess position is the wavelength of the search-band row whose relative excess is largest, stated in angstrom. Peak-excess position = 5932.69 angstrom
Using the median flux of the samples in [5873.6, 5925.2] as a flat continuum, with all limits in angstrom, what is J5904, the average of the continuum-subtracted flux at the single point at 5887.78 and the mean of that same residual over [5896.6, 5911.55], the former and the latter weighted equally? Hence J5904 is -12.1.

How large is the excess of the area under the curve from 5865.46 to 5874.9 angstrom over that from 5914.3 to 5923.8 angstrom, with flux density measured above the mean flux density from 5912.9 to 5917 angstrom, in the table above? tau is -74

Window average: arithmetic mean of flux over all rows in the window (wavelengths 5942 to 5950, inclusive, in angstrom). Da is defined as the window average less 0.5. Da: 120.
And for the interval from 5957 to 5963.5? 129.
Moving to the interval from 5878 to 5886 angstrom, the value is 130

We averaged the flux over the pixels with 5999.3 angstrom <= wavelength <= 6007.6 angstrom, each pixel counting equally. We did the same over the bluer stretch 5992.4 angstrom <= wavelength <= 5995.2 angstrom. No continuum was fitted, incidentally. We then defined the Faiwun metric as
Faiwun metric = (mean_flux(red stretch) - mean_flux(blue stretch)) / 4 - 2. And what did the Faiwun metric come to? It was -8.4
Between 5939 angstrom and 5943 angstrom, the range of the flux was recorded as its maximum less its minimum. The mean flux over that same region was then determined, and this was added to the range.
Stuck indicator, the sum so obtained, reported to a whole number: 118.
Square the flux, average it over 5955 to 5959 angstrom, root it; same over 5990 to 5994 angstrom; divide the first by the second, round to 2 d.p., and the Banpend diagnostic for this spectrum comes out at 0.92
